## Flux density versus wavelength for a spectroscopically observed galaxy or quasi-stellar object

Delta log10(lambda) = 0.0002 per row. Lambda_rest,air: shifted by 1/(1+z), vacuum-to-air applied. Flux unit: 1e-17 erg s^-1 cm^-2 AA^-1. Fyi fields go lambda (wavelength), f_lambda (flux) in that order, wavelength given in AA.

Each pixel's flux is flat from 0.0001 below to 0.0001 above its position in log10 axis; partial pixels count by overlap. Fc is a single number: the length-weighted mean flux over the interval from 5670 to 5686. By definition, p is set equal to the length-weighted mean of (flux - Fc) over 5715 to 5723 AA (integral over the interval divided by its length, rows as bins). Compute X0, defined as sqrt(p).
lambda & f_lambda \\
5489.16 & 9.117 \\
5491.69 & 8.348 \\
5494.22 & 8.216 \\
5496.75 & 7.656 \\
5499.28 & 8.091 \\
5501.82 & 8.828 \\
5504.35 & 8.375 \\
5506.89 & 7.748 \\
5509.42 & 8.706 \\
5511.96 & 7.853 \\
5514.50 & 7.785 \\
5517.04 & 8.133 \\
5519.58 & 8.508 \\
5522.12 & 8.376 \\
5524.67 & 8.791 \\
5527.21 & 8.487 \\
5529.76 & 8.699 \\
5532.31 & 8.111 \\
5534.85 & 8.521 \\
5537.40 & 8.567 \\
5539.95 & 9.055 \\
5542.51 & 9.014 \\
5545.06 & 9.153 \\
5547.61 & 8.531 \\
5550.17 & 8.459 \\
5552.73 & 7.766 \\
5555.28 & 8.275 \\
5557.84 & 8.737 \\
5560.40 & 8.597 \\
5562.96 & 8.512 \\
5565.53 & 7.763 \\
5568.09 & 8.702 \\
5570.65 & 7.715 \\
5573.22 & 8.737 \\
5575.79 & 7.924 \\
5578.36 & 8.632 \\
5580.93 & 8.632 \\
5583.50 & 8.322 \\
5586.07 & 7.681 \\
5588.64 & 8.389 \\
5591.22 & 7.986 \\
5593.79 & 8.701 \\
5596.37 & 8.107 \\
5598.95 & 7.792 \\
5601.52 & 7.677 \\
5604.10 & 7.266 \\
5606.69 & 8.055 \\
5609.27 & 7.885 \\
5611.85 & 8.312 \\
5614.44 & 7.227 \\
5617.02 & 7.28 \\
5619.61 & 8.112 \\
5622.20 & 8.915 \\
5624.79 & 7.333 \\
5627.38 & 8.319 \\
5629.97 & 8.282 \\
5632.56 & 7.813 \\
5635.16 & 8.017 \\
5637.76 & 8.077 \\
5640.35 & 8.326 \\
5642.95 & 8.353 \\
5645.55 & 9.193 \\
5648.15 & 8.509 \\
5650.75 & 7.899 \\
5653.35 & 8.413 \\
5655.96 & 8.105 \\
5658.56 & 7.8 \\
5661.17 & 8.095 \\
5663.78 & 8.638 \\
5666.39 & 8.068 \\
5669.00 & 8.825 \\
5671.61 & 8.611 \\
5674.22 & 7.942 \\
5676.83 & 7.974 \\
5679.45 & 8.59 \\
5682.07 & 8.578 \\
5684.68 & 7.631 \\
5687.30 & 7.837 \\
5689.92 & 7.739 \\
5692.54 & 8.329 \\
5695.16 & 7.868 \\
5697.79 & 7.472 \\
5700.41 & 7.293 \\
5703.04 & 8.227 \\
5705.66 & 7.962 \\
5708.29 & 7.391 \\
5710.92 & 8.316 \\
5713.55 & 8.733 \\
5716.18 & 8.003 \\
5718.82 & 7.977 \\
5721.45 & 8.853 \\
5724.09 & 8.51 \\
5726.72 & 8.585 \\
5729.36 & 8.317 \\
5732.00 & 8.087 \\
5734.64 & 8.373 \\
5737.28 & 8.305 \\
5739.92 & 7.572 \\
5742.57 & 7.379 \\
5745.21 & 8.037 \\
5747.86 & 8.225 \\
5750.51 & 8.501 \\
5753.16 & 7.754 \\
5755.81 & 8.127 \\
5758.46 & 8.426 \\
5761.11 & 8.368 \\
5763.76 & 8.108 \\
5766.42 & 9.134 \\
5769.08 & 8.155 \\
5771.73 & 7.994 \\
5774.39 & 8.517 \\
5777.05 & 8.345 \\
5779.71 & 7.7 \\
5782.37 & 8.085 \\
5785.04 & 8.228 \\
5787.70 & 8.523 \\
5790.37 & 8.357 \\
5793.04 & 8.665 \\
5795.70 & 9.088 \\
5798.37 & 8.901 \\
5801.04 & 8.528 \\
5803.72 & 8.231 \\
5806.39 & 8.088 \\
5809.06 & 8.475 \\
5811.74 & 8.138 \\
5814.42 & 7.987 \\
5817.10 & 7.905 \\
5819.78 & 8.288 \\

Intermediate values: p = 0.05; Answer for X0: 0.23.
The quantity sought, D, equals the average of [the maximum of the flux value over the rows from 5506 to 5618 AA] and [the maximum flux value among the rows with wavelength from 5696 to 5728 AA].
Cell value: 9.00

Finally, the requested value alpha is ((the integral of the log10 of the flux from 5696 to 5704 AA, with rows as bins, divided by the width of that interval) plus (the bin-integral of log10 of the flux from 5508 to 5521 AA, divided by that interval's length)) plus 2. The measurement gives 3.80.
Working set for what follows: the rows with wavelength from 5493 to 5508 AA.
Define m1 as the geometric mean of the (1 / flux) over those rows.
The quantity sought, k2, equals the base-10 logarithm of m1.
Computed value -0.911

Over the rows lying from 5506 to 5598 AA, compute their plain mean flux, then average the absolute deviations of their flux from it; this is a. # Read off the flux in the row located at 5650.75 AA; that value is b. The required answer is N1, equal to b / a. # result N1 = 23.1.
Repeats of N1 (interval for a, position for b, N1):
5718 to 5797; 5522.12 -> 28.3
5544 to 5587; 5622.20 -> 24.6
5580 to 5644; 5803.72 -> 23.3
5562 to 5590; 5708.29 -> 20.2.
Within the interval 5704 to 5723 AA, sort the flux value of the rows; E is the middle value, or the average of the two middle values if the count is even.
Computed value 8.0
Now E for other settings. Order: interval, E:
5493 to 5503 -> 8.2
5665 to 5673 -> 8.6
